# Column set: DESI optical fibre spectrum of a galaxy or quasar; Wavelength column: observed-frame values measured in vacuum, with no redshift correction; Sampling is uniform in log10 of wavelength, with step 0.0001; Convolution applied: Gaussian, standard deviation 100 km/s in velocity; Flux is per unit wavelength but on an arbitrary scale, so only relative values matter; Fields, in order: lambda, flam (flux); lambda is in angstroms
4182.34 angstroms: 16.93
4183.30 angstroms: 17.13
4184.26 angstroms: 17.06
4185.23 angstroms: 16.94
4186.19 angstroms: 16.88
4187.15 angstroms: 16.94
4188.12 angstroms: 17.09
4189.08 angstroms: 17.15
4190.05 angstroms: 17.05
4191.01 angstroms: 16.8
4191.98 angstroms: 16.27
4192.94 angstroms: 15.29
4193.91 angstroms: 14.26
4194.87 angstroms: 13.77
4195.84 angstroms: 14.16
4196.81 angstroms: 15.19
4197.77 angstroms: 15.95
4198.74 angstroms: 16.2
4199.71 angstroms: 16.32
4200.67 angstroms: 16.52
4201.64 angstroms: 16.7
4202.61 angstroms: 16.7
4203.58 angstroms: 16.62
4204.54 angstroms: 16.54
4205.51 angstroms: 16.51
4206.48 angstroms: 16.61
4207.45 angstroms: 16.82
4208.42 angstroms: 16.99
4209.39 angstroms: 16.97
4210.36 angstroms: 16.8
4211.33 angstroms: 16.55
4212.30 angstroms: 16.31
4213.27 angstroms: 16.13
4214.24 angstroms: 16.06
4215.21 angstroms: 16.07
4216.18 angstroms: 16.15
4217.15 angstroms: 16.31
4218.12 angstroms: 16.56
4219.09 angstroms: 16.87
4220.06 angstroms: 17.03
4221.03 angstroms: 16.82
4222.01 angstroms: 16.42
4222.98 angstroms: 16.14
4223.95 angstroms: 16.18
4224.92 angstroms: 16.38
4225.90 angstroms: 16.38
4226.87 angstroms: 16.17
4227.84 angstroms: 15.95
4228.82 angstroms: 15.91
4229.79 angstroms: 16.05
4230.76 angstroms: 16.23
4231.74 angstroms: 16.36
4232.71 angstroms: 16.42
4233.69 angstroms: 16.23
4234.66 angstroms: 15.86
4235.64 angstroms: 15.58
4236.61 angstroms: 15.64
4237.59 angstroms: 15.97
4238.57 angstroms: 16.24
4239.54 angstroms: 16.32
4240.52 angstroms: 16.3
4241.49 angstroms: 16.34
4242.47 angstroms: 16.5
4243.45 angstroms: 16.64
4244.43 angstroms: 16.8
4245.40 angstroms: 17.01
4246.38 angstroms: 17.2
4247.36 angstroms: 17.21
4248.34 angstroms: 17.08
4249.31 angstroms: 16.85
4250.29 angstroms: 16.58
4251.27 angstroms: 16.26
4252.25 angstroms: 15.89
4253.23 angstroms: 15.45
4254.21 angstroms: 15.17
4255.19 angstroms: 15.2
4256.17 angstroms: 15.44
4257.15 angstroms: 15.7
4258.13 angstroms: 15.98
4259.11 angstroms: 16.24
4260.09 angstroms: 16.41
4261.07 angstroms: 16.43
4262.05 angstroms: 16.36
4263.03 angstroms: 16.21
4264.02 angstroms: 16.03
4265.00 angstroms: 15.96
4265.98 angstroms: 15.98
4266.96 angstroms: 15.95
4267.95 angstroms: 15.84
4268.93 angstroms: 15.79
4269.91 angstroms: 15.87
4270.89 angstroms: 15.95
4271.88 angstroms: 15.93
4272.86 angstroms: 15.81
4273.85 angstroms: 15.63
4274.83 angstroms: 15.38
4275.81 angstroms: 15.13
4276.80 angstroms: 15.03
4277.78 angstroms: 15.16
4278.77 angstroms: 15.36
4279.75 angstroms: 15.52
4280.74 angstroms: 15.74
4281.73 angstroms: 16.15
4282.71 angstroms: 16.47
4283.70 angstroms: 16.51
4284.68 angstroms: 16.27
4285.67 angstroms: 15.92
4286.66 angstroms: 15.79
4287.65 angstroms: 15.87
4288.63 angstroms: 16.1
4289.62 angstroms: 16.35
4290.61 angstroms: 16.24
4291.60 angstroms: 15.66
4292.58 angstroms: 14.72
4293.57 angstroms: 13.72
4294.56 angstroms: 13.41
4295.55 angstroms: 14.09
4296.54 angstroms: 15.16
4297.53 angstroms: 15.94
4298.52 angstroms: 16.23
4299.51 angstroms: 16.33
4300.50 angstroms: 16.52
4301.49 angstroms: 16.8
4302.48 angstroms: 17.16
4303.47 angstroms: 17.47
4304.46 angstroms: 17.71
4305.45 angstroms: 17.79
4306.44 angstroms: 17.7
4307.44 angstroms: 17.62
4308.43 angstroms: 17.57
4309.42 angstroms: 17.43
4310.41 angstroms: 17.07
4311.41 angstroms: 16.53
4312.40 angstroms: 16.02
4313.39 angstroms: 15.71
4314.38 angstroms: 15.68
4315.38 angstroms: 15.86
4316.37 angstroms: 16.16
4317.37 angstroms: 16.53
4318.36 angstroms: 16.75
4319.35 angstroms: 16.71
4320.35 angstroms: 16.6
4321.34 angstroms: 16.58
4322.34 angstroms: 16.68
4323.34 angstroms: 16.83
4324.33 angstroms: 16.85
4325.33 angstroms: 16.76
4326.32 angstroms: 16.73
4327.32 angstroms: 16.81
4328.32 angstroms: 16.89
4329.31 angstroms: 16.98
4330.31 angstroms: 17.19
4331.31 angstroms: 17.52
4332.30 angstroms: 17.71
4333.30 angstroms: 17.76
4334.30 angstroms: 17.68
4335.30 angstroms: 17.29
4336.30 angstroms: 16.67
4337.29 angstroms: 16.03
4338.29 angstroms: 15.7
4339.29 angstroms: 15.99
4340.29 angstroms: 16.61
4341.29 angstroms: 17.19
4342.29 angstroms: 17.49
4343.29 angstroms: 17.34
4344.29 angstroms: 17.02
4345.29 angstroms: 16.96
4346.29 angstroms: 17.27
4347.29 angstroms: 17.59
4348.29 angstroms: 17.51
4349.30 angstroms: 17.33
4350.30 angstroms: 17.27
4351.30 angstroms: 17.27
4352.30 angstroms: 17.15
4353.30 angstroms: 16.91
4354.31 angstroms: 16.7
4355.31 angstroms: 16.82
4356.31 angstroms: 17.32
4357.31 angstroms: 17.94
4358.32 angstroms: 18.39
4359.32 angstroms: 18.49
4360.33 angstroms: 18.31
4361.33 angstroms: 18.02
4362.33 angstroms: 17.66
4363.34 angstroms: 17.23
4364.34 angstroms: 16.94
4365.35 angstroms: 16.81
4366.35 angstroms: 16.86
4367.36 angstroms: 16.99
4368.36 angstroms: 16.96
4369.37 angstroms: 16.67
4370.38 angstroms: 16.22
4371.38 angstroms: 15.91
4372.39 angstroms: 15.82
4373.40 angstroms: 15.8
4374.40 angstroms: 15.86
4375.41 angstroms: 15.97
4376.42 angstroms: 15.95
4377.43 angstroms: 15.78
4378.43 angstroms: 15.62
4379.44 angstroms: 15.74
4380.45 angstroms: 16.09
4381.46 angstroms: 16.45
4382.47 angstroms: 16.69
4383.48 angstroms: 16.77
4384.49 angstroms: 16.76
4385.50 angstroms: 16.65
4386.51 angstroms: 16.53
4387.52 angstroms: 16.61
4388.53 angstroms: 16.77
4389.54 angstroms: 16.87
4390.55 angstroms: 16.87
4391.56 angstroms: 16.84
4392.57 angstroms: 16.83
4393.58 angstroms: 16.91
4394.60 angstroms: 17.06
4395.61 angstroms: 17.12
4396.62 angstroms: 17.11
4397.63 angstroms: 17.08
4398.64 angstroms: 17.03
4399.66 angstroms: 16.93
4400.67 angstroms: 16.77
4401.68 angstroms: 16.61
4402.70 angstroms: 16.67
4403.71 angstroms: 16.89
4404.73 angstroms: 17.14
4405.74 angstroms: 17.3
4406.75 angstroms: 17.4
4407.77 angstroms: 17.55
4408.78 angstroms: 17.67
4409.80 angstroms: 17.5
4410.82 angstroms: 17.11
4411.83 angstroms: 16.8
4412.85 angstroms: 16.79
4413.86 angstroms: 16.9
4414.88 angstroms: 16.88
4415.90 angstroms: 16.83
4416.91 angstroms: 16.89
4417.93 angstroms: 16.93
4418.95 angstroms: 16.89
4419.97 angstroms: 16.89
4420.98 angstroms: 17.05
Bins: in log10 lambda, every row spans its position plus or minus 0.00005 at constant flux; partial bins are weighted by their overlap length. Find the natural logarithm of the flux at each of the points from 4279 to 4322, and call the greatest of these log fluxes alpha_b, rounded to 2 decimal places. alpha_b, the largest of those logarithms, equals 2.88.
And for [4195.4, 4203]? 2.82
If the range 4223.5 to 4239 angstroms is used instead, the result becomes 2.80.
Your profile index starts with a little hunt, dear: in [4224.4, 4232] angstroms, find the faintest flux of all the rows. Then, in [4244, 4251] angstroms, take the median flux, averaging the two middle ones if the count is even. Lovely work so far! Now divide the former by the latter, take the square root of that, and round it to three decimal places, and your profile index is 0.967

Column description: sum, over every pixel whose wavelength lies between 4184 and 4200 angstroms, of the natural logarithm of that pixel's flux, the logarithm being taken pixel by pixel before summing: 47.2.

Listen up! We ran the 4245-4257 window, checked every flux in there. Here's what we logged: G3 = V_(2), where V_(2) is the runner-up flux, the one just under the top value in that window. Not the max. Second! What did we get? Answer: 17.2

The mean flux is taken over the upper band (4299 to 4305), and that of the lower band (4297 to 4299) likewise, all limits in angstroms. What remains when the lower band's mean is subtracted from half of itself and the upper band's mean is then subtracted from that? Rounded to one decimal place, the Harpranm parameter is -25.0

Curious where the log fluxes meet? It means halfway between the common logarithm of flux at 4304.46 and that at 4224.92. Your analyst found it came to 1.23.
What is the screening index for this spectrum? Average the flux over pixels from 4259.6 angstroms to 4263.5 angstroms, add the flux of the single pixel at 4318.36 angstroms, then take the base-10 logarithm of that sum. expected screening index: 1.52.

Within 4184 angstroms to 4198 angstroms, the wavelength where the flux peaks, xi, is 4189.08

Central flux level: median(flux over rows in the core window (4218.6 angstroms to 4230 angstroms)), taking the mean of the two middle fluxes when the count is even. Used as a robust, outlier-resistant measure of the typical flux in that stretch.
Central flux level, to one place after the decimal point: 16.3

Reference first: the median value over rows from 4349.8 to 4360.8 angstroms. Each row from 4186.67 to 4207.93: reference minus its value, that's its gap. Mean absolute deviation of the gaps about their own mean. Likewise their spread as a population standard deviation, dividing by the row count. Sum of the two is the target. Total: 1.7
